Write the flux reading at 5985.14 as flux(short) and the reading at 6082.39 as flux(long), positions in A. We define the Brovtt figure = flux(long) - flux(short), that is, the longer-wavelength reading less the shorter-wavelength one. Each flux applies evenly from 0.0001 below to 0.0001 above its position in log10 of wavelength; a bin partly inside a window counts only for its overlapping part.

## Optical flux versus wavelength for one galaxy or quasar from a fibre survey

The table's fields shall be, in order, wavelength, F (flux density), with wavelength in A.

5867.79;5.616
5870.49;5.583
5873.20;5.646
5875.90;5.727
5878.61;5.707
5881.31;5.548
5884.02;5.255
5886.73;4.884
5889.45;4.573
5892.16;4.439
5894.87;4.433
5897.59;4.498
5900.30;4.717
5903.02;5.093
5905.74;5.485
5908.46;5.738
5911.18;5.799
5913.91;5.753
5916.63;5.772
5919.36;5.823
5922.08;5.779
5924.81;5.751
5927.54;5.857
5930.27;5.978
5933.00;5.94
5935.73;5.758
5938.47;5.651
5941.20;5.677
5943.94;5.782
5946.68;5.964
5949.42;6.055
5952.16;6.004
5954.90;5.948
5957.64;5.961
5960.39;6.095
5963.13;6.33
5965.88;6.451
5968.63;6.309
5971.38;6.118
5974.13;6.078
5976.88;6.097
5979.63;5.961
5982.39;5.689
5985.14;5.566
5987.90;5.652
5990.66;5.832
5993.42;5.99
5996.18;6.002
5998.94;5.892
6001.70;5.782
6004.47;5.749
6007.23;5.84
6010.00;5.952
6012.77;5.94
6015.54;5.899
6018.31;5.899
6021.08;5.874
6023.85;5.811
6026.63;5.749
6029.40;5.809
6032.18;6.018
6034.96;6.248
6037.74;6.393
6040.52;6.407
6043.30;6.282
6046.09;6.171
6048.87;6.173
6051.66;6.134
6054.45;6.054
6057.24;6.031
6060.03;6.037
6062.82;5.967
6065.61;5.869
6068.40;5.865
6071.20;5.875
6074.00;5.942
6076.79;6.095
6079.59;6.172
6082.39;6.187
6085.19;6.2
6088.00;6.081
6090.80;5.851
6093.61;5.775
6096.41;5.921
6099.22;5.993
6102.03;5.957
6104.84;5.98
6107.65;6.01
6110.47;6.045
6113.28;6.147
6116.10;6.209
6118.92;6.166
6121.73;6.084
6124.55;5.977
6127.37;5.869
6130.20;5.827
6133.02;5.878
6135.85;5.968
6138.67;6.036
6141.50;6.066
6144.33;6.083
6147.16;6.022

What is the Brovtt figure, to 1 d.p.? 0.6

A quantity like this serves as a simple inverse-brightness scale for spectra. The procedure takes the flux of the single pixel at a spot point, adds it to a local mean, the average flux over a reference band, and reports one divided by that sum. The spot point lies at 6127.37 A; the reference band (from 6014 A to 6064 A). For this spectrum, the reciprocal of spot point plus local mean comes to 0.0839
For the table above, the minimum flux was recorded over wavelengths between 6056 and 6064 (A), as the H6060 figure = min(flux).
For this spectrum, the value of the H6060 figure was 5.967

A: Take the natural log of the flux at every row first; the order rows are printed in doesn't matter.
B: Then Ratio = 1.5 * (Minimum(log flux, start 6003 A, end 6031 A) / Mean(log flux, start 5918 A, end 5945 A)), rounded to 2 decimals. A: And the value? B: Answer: 1.49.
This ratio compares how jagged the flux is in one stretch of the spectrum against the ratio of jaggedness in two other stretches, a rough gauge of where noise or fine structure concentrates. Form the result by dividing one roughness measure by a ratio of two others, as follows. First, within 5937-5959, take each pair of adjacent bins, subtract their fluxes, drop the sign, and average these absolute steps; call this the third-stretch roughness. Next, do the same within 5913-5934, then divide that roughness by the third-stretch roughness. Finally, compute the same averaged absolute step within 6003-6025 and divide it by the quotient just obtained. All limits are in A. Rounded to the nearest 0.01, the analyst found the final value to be 0.06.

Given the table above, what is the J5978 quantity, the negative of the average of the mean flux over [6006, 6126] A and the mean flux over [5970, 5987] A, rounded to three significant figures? -5.97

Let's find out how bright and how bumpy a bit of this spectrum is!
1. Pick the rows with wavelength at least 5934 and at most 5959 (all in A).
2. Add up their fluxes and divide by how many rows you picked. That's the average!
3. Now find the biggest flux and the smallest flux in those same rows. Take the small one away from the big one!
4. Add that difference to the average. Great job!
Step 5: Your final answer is 6.27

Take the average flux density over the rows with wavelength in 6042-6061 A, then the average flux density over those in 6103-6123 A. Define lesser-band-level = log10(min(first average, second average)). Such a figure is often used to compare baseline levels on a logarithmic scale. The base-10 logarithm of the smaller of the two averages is 0.785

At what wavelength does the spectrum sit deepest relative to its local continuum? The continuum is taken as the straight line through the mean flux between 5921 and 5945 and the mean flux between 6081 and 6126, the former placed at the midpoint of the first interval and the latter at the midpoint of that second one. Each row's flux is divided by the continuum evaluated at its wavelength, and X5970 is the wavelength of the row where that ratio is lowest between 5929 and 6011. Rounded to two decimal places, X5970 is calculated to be 5985.14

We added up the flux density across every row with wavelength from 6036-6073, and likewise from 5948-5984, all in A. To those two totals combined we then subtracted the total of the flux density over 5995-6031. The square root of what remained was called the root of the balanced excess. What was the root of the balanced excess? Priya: 9.064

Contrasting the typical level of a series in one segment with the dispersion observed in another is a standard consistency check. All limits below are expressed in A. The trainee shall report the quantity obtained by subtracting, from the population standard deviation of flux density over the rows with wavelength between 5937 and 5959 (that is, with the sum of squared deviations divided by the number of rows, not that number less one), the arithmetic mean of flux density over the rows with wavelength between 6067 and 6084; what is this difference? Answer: -5.88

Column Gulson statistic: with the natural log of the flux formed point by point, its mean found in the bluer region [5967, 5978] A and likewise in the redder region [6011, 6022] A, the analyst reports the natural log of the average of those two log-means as 0.586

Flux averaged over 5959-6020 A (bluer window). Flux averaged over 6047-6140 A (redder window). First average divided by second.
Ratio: 0.99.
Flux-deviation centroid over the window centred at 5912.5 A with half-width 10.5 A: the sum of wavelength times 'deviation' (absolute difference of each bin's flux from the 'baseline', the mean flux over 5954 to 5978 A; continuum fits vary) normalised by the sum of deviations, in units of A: 5910.3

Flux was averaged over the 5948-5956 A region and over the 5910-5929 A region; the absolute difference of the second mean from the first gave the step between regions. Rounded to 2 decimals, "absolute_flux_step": 0.21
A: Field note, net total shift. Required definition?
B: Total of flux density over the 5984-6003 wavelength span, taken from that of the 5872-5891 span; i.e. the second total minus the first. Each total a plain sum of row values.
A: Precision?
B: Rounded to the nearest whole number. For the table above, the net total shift -3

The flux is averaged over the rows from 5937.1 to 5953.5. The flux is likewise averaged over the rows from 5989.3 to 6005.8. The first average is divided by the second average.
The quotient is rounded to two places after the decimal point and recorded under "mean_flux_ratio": 1.00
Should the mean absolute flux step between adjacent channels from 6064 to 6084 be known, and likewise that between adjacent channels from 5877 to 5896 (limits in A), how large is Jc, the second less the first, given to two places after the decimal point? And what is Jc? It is 0.16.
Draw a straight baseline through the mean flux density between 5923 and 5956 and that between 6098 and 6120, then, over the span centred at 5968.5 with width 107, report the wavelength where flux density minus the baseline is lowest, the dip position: 5985.14 A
